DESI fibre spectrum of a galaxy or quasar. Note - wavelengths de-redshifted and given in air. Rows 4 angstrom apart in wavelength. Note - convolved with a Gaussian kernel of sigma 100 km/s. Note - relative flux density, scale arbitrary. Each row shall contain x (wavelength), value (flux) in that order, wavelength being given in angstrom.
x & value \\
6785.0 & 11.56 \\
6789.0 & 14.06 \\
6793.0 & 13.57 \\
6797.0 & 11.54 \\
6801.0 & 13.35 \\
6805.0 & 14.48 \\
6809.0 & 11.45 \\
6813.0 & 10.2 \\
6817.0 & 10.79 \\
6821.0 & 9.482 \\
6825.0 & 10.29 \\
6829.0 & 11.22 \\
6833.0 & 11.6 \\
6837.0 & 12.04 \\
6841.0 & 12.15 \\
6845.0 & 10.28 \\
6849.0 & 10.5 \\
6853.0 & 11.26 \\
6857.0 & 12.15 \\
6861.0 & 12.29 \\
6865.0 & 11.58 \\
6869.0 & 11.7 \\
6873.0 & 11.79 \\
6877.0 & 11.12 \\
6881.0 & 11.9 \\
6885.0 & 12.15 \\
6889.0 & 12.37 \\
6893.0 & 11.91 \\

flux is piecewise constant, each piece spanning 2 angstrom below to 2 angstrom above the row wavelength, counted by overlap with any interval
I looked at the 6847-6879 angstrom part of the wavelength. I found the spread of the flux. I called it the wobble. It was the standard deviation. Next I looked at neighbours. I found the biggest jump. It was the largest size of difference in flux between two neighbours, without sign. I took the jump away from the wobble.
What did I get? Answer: -0.3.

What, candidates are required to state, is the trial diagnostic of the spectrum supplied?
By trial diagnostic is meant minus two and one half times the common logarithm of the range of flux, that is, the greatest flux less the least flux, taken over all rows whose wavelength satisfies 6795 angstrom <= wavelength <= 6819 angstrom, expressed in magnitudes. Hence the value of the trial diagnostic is -1.6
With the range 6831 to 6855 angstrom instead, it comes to -0.7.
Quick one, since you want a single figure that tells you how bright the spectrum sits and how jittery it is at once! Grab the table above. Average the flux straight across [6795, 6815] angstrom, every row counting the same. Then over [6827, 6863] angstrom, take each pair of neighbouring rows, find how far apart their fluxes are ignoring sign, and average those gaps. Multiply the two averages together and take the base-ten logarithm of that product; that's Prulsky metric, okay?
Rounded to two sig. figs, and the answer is 0.87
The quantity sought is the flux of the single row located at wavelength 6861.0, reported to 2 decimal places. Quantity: 12.29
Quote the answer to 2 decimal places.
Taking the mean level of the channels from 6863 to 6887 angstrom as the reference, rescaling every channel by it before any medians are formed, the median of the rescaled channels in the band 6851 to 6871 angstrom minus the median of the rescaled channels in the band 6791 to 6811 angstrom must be -0.14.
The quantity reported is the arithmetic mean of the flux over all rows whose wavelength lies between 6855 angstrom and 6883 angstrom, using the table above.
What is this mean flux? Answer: 11.8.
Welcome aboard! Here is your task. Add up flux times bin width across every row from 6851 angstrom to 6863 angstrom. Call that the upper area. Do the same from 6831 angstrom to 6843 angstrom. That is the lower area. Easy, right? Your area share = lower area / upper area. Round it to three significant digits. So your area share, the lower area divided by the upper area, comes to 1.00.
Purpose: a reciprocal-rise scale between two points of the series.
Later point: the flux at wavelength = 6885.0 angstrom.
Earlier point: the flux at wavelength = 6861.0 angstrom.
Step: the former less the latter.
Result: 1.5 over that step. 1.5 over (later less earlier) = -11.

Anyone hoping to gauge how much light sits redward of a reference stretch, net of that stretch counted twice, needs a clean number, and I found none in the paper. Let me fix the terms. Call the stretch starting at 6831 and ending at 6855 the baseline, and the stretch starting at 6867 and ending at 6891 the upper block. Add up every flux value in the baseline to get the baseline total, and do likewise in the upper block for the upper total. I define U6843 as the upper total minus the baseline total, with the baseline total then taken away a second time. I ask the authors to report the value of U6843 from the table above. -65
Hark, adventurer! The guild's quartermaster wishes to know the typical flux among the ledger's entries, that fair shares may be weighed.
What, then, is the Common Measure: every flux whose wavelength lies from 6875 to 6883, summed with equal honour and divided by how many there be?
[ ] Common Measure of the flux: 11.5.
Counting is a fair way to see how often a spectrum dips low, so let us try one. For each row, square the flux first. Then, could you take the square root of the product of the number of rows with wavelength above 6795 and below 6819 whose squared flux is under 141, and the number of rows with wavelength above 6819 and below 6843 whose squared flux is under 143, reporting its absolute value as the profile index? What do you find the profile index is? 4.0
